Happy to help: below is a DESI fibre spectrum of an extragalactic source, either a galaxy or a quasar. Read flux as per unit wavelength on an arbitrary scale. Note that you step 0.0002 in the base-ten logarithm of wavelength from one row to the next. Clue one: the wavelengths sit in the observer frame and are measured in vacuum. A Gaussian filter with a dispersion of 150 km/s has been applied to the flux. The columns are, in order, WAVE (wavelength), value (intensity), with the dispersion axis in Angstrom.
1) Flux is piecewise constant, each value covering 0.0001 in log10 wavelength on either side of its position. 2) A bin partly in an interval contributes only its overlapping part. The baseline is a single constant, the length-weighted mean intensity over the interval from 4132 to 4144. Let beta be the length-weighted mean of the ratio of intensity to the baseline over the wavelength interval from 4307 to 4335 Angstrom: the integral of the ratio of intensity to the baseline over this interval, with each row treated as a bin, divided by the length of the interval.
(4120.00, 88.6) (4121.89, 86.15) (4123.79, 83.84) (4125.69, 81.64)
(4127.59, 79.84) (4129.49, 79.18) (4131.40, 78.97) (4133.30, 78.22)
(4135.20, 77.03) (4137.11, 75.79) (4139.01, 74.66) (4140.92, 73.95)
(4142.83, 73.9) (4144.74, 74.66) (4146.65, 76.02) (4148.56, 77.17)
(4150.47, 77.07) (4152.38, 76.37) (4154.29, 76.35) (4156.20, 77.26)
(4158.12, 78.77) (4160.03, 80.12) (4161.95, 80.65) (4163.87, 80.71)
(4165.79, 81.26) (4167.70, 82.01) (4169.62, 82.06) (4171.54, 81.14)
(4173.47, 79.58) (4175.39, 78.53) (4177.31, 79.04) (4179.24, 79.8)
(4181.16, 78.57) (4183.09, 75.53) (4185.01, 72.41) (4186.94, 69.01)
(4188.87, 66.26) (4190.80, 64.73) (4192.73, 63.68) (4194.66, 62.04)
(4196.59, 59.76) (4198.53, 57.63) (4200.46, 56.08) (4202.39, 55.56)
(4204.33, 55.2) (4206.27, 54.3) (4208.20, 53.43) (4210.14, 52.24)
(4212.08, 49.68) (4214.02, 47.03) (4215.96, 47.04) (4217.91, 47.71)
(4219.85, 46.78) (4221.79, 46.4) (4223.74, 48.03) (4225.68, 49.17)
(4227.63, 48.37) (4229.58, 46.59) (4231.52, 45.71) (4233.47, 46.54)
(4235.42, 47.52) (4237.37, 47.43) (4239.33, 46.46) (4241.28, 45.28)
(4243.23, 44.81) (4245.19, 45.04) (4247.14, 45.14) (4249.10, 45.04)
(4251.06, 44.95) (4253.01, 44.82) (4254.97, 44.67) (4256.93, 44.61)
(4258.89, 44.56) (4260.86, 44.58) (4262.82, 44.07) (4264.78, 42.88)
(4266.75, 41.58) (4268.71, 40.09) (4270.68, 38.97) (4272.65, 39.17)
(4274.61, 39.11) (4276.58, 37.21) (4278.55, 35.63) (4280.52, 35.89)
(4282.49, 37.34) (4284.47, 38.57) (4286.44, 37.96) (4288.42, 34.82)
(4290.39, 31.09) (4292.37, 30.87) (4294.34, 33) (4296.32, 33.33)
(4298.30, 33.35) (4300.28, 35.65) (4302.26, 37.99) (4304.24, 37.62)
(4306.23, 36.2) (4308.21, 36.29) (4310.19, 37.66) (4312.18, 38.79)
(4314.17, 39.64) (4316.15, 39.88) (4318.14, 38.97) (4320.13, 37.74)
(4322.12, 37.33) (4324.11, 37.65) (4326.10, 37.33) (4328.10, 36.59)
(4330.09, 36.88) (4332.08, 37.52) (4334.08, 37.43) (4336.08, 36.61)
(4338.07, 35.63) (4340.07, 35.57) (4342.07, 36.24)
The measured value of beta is 0.50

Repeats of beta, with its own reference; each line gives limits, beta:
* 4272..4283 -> 0.49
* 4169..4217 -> 0.85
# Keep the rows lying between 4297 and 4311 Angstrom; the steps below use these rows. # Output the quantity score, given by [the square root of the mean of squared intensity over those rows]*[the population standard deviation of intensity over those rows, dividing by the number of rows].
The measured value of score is 54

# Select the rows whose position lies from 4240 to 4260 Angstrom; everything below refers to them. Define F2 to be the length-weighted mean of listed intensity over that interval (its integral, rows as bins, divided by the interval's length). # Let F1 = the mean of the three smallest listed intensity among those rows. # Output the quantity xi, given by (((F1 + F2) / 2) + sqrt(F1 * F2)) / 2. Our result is 45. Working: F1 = 44.6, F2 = 45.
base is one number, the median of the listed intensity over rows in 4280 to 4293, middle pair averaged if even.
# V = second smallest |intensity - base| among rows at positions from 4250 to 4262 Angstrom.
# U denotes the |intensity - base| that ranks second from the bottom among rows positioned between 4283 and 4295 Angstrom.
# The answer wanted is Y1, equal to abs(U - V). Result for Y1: 7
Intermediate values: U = 2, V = 8.7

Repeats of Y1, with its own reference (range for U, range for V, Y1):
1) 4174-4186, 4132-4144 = 2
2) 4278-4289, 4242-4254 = 9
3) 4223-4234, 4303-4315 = 10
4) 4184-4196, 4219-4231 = 17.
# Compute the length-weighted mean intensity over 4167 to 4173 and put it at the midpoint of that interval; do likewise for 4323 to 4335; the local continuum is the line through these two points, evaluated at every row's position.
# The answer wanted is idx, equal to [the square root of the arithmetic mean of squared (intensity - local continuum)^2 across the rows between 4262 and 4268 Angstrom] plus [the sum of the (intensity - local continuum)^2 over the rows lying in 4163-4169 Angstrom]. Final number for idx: 159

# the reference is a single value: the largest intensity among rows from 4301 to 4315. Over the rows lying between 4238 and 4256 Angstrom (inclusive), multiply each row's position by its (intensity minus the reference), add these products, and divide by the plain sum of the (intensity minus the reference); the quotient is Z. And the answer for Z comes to 4246.8 Angstrom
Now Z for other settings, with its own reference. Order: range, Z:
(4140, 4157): 4148.7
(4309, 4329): 4321.7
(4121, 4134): 4127.4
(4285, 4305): 4294.4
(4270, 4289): 4281.7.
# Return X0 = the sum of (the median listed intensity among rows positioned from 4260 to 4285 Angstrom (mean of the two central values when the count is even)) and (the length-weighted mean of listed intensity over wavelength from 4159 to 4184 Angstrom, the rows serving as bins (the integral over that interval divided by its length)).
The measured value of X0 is 119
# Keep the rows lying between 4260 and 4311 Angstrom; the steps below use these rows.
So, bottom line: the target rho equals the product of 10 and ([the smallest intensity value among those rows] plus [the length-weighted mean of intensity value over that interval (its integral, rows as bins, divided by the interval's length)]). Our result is 682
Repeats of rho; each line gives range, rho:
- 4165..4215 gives 1137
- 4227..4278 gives 811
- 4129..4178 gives 1520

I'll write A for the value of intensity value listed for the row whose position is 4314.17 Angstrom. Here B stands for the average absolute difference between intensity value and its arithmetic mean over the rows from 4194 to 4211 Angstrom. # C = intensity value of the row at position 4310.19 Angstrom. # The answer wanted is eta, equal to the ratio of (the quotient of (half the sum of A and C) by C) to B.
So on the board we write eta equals 0.4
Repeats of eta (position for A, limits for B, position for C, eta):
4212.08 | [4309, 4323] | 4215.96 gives 1.2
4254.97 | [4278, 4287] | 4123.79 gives 0.7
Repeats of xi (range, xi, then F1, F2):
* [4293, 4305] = 34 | 33.2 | 35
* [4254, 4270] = 42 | 41.5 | 43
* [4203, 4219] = 49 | 47.3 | 51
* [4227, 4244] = 46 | 45.3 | 47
